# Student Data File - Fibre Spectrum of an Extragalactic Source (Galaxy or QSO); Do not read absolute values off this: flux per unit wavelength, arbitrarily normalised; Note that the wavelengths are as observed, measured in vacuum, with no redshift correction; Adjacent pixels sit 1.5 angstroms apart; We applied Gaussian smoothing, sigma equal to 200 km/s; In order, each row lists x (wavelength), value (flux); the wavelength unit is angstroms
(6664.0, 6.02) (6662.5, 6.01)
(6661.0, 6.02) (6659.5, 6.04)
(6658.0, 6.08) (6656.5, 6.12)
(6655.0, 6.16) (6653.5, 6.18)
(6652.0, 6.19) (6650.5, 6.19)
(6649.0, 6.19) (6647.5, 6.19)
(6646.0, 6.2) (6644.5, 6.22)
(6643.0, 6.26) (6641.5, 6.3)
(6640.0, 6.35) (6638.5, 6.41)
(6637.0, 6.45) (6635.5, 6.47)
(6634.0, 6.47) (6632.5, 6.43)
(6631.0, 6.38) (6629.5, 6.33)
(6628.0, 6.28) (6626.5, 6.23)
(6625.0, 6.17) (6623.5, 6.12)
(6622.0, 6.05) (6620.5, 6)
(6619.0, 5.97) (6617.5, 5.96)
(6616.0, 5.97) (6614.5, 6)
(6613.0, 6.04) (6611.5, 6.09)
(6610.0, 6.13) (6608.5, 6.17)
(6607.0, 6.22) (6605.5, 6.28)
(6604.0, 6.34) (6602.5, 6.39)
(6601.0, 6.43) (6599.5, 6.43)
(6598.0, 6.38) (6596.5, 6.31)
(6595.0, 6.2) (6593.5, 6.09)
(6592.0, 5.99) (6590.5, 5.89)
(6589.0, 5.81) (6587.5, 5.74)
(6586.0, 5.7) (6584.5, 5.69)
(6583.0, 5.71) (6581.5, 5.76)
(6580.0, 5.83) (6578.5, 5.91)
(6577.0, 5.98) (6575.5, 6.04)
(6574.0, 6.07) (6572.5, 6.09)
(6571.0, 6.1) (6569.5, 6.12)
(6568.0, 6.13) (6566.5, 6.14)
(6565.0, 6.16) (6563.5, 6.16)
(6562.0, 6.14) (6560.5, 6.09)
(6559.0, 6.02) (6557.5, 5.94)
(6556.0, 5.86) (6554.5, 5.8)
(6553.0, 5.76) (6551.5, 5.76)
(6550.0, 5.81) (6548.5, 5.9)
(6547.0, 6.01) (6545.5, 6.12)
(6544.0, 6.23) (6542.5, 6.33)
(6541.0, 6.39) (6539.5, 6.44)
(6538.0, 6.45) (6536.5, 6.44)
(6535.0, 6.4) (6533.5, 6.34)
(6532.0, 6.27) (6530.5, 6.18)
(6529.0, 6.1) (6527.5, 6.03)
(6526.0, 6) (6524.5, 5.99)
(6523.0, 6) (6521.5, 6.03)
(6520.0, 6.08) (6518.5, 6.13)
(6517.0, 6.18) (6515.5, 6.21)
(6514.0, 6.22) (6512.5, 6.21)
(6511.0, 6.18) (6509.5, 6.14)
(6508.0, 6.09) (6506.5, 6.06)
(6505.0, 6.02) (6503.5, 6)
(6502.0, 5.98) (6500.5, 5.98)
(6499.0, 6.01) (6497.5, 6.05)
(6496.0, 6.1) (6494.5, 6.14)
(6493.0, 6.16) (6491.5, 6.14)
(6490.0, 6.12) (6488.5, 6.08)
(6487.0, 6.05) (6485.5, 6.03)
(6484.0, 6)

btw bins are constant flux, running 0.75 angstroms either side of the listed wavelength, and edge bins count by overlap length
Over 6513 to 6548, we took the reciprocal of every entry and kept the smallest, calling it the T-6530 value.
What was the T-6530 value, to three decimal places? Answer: 0.155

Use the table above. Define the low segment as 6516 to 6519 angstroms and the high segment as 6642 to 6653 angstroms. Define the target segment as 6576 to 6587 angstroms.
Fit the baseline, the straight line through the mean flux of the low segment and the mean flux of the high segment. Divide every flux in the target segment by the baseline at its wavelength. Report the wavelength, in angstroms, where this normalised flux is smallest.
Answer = 6584.5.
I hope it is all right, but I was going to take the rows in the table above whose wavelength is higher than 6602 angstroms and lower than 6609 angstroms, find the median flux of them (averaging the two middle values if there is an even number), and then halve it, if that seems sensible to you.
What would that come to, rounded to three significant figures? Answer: 3.14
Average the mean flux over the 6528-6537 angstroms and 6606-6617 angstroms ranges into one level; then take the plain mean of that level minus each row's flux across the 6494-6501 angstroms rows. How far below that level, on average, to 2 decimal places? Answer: 0.13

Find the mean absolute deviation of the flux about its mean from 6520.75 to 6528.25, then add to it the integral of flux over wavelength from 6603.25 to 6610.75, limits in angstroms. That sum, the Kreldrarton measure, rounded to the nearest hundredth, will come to 46.73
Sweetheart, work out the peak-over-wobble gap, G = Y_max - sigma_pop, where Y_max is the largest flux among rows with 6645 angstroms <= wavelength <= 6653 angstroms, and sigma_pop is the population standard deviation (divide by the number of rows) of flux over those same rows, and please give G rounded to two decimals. 6.20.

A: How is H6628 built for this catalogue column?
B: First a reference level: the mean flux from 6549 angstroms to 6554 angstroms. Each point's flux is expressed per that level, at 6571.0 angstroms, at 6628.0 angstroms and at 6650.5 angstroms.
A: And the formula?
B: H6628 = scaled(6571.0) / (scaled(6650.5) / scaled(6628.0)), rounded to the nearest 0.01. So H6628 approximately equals 1.07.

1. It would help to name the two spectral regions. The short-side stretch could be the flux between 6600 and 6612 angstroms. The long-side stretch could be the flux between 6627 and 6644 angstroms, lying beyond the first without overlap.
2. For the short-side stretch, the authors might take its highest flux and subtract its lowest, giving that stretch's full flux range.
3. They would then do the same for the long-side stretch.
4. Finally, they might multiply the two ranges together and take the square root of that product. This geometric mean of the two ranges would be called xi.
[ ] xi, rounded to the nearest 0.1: 0.3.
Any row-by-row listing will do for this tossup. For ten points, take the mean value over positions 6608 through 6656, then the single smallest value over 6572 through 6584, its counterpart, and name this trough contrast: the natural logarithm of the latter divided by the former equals -0.083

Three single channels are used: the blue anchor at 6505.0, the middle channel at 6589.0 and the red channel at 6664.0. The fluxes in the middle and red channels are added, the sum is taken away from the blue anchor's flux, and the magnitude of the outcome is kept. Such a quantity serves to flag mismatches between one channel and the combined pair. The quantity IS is 5.81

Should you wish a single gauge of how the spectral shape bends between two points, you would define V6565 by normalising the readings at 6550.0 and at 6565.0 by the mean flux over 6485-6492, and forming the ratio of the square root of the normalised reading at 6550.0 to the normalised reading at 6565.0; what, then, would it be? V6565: 0.97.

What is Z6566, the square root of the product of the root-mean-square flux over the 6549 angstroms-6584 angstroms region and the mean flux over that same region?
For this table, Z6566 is 5.97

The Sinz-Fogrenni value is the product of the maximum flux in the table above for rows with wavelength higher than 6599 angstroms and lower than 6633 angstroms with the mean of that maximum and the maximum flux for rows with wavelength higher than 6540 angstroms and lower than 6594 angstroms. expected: 41.2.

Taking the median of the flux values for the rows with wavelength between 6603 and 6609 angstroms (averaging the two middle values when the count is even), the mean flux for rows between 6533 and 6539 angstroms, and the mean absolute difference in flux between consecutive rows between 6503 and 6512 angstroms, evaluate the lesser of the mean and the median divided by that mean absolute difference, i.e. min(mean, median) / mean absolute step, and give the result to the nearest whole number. 174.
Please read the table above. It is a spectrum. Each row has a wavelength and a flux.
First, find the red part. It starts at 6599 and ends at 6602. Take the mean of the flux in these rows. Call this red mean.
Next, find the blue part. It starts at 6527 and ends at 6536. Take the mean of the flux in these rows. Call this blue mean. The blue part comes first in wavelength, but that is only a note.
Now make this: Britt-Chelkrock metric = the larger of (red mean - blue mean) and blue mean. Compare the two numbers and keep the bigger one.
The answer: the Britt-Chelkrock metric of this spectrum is 6.2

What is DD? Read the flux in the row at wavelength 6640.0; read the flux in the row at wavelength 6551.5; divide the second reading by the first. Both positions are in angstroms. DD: 0.907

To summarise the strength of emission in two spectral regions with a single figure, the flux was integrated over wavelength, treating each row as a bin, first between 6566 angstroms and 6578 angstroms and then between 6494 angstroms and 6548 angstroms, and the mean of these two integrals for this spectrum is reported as 203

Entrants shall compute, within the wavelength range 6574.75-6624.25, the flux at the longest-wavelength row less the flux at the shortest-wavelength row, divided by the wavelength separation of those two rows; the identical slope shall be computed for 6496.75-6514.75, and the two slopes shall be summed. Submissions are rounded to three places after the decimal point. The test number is 0.012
